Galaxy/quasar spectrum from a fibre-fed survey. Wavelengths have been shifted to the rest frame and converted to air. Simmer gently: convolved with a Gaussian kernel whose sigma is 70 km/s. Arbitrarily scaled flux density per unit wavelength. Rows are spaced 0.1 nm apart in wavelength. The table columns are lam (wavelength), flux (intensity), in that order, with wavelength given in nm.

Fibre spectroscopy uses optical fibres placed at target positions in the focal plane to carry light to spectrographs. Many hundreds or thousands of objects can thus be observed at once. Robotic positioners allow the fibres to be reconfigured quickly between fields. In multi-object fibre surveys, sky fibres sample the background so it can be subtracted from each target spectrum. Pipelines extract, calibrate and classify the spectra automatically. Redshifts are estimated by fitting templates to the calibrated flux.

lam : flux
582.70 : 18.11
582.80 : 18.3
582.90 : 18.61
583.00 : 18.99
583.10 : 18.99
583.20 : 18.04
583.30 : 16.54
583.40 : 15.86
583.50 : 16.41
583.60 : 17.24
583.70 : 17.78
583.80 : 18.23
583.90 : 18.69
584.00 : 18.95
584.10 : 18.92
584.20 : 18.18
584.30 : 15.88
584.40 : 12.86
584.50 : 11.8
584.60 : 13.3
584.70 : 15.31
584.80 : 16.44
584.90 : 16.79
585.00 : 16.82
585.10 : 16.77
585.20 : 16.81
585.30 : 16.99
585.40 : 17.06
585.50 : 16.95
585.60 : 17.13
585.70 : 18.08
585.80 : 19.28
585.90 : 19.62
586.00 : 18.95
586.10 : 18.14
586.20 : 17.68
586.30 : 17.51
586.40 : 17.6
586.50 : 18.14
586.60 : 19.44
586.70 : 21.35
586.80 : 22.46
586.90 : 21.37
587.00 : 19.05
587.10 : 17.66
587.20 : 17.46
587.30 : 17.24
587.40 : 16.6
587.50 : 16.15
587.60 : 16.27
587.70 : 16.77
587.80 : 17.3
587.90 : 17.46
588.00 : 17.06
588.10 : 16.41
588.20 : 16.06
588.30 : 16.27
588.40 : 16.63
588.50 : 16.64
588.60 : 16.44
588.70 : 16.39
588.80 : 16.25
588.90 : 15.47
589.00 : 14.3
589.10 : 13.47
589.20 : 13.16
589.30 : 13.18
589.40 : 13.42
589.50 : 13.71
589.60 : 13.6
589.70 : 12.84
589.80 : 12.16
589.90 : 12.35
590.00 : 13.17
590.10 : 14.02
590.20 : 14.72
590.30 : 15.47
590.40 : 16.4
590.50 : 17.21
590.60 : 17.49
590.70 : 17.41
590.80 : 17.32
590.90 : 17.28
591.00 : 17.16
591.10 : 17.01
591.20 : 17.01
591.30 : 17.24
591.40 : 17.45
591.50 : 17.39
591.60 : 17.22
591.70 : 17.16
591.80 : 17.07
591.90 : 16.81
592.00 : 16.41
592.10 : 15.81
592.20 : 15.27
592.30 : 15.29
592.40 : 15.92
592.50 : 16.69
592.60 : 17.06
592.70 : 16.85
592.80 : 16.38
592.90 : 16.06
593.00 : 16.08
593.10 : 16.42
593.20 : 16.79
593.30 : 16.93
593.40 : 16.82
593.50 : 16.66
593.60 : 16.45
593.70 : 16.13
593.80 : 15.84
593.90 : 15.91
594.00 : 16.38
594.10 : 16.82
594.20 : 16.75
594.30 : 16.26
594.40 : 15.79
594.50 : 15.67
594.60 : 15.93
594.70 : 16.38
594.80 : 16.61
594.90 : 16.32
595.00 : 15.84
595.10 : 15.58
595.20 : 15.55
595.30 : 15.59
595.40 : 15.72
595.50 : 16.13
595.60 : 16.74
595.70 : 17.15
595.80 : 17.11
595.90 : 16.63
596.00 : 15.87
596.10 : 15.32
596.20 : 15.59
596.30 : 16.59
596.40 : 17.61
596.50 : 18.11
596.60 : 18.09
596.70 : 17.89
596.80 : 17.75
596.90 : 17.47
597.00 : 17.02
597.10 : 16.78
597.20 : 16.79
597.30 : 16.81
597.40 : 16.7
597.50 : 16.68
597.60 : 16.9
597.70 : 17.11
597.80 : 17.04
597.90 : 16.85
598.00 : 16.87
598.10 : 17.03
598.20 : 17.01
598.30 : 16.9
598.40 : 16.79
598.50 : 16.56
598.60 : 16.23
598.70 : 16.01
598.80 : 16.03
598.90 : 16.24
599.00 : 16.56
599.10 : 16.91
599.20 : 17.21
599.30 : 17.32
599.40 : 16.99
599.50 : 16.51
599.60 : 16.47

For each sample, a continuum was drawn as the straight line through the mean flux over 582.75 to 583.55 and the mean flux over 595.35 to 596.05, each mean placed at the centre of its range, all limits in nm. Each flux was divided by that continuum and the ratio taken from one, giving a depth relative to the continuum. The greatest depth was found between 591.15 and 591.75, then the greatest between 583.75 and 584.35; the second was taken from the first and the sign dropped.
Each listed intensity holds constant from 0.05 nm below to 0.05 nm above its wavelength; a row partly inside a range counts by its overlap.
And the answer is 0.10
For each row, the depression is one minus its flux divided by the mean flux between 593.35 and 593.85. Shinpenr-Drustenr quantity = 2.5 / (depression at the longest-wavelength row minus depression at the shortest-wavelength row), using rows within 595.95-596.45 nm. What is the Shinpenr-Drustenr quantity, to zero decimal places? -24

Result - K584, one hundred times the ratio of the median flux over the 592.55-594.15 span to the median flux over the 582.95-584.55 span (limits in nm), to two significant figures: 92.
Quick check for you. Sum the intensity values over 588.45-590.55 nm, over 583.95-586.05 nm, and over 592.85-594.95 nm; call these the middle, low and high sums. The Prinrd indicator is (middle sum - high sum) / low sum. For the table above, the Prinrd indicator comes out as -0.11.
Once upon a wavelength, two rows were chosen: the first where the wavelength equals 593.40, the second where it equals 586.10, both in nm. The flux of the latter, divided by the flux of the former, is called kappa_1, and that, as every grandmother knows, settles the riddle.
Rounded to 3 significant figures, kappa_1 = 1.08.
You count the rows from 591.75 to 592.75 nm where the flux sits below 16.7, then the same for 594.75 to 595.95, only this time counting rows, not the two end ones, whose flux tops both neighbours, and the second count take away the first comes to -5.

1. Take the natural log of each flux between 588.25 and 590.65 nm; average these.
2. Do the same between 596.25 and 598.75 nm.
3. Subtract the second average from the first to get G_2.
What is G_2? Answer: -0.147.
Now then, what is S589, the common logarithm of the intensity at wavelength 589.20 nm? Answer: 1.12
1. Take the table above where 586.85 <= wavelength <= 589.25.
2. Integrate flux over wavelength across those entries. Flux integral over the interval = 39.8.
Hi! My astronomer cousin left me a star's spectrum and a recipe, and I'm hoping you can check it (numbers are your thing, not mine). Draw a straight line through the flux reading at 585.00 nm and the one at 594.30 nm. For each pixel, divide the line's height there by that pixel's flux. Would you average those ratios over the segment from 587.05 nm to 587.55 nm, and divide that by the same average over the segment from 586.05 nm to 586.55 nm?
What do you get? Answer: 1.04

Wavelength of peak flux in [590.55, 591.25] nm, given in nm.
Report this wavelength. 590.60 nm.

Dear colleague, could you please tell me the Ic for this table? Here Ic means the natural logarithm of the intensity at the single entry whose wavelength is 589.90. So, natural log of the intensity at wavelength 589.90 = 2.51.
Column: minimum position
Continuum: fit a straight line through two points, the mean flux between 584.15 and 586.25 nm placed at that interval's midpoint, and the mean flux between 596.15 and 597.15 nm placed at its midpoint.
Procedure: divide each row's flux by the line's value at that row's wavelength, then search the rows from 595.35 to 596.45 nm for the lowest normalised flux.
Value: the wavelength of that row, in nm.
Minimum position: 596.10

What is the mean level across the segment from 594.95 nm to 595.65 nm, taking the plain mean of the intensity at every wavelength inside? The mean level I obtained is 15.9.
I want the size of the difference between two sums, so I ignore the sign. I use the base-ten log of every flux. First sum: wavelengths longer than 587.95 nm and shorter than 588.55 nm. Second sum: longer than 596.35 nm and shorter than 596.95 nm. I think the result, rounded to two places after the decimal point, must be 0.20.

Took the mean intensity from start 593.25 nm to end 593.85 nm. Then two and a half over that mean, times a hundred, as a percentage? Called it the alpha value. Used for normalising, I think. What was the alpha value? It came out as 15.2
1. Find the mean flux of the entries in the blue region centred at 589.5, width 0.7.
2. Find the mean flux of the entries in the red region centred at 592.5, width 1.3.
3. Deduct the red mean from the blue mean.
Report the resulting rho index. -3.1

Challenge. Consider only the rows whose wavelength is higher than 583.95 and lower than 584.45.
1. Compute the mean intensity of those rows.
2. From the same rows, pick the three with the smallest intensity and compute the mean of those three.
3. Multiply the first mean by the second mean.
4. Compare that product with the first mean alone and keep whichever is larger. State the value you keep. 265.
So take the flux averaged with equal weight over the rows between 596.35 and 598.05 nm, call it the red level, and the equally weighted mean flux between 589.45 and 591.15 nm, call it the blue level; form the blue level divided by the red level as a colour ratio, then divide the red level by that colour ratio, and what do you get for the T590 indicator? 19.4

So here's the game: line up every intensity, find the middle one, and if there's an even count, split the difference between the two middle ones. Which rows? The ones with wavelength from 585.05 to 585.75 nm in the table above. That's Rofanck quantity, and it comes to 17.0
